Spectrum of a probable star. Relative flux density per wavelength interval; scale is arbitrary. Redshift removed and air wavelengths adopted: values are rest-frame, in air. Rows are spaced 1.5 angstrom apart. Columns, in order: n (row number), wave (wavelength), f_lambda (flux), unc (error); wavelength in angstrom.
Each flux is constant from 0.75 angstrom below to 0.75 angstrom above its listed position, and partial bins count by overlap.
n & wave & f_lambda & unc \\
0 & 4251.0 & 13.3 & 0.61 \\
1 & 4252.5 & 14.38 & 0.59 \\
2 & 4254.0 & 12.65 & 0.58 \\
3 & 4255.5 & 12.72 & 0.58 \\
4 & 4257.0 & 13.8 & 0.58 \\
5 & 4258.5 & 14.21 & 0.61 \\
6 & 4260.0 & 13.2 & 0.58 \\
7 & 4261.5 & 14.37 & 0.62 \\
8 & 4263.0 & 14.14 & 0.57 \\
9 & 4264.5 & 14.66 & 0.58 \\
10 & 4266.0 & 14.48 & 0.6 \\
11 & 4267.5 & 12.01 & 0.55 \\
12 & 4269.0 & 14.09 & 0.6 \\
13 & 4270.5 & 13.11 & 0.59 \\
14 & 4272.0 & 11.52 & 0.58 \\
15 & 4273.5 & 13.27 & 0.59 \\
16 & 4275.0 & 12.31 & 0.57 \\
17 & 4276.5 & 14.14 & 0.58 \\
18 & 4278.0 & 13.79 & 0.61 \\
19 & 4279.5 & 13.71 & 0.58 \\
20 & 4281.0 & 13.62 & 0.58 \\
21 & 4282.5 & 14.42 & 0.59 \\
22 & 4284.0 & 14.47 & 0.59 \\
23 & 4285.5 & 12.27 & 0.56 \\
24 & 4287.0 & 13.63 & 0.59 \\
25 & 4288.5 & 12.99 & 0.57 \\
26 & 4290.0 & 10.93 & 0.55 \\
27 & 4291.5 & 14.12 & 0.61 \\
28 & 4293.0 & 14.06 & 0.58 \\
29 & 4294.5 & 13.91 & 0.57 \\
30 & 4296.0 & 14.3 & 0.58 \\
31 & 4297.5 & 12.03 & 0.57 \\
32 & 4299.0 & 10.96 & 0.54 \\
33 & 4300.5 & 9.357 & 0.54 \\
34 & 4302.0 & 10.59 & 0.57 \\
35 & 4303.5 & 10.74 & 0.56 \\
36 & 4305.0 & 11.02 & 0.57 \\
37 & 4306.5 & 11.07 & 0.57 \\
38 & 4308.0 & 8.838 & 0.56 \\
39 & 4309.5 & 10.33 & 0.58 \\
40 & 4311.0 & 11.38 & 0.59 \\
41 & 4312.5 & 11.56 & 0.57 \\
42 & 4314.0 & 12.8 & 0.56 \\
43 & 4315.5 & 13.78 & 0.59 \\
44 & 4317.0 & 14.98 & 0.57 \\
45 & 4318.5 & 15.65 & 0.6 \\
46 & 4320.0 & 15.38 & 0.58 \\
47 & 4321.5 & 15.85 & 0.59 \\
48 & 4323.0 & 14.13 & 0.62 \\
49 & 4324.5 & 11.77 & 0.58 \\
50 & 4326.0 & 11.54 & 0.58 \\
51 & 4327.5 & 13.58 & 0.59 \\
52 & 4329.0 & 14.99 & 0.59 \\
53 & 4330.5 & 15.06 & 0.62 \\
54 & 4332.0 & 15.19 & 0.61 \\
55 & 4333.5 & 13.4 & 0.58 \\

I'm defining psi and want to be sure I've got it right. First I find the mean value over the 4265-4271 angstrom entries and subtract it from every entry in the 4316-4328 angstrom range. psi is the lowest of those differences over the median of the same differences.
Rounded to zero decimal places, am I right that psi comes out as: -2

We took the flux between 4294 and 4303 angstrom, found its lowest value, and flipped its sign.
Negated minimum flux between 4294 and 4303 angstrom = -9.4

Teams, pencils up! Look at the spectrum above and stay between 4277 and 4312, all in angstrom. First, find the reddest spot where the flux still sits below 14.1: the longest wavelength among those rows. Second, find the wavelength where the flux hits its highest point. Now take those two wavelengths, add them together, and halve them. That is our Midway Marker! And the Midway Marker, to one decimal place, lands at 4297.5 angstrom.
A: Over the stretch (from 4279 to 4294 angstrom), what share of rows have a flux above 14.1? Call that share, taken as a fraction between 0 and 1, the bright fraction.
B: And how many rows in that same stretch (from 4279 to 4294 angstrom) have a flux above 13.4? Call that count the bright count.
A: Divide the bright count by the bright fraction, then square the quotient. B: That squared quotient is 544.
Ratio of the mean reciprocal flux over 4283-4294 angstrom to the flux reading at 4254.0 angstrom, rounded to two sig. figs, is 0.0060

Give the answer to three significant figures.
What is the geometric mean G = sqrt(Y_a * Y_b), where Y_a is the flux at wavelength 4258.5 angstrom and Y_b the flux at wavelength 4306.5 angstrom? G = 12.5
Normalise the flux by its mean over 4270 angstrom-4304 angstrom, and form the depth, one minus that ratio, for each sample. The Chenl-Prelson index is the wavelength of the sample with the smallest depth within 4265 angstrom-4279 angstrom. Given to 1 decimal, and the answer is 4266.0 angstrom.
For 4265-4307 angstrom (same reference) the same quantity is 4266.0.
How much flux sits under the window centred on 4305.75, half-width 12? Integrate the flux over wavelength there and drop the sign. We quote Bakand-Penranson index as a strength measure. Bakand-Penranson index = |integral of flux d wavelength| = 281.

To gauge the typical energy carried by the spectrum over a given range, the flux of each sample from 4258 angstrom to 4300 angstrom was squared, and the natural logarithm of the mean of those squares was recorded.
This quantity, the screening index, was 5.19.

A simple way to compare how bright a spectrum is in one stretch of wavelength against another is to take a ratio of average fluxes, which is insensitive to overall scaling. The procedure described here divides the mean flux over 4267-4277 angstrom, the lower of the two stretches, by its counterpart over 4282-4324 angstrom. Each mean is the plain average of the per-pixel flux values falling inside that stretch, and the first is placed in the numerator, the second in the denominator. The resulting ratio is 1.02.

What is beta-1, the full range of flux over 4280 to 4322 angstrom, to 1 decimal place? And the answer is 7.0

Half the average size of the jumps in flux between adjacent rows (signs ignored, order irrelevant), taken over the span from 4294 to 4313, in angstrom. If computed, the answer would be 0.500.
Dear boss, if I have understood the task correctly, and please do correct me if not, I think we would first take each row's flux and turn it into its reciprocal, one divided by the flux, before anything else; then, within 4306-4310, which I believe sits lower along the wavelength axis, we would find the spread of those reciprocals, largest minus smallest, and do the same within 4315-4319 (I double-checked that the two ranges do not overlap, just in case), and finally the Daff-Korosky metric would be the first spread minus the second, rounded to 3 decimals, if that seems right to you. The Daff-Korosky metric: 0.014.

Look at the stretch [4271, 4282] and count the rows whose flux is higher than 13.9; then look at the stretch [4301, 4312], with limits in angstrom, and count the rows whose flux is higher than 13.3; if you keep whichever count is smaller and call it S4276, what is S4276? 0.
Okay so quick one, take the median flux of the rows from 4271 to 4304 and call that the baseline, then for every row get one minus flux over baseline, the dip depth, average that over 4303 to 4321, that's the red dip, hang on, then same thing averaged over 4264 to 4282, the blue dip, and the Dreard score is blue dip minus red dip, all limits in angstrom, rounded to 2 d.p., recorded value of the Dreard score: -0.08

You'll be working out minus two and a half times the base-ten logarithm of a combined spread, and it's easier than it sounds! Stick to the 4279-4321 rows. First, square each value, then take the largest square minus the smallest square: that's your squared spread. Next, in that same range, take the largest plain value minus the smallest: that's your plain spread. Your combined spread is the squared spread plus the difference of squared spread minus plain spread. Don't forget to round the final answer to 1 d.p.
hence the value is -6.3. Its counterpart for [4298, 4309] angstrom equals -4.8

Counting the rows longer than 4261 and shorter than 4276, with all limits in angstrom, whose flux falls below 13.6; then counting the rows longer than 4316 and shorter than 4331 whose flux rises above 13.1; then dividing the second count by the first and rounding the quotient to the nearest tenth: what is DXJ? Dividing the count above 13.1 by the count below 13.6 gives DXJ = 1.6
